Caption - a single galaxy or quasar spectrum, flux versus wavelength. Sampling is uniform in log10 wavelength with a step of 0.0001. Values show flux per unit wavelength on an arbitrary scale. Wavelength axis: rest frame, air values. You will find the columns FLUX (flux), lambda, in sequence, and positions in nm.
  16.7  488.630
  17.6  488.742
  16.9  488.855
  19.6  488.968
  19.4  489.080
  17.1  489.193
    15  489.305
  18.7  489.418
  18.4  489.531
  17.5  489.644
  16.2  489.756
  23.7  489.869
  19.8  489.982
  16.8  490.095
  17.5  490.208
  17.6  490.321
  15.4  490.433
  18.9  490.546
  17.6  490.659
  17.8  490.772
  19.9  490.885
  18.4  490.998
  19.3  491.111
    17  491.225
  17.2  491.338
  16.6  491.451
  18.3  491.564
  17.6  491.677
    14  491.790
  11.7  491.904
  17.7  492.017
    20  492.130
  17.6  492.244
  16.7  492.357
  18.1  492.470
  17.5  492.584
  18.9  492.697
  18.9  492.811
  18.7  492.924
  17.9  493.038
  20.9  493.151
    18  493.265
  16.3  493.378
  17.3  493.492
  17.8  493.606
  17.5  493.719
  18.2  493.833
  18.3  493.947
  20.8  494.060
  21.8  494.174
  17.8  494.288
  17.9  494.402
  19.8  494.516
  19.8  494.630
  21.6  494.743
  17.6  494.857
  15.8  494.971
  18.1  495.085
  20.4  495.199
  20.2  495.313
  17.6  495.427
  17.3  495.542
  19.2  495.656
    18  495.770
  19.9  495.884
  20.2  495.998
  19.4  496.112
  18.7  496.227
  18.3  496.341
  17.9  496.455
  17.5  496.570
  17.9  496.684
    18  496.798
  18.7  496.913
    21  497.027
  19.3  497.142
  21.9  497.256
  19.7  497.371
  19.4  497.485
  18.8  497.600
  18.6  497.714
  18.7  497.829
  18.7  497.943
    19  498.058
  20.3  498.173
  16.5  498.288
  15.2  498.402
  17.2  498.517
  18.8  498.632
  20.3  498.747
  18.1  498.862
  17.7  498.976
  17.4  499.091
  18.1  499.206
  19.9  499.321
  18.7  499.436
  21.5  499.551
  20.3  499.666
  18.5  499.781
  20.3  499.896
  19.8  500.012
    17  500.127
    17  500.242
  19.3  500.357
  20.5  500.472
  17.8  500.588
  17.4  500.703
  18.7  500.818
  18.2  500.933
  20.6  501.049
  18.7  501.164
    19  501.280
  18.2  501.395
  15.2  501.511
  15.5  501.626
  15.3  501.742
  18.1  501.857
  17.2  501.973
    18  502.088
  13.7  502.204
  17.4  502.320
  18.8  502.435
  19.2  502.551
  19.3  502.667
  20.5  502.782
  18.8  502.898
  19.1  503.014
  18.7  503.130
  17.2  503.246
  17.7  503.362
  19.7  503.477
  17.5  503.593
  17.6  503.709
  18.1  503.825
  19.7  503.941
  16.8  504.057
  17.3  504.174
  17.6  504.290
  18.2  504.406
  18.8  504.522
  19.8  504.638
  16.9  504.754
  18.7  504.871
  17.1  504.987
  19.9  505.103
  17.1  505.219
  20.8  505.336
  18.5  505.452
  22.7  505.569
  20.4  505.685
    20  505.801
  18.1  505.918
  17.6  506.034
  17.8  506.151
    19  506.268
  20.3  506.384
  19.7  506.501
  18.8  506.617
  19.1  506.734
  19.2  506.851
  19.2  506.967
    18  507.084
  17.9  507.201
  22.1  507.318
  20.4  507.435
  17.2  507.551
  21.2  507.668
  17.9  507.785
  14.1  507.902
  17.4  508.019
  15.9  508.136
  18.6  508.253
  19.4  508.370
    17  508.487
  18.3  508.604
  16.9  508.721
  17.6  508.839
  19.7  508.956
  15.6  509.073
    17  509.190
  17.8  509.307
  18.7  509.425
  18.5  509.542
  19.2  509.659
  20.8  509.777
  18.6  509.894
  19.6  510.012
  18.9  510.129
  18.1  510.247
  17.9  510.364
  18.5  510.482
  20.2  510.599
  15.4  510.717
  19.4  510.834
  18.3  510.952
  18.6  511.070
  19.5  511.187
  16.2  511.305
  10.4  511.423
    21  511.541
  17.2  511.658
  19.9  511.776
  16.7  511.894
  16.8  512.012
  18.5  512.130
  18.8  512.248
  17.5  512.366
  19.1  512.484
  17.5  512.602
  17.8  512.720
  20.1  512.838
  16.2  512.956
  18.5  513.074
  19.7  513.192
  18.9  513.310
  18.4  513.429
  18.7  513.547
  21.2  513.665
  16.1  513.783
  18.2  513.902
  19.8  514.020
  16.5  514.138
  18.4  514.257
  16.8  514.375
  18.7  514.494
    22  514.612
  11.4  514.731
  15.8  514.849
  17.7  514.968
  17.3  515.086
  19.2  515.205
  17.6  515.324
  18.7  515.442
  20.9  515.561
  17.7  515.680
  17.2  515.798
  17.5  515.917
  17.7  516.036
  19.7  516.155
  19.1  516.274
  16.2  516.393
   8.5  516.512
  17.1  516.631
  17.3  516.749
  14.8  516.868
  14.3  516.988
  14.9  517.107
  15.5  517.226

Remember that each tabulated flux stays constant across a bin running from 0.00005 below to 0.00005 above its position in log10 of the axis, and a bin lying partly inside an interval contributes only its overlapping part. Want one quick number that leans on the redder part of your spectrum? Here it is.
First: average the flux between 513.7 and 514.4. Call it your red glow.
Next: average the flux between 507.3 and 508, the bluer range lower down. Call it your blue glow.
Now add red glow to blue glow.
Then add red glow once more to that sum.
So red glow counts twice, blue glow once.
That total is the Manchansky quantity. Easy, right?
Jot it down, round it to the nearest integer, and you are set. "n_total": 54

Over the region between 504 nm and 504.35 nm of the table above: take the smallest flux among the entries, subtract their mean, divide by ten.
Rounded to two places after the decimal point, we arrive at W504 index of -0.04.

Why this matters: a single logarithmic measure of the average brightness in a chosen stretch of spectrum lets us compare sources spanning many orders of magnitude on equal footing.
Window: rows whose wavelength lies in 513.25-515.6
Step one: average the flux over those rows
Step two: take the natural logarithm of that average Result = 2.90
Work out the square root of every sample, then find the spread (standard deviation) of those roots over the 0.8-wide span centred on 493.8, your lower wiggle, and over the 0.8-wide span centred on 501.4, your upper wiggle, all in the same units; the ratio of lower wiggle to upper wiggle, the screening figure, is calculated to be 0.8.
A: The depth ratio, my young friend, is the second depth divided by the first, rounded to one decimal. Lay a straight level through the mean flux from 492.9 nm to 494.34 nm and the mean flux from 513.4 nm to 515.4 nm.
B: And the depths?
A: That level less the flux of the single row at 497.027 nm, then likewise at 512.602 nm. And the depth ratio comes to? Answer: -0.2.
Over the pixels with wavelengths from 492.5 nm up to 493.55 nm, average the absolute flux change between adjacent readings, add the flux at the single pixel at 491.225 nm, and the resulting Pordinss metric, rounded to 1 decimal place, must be 18.4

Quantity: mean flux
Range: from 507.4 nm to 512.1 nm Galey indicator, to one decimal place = 18.0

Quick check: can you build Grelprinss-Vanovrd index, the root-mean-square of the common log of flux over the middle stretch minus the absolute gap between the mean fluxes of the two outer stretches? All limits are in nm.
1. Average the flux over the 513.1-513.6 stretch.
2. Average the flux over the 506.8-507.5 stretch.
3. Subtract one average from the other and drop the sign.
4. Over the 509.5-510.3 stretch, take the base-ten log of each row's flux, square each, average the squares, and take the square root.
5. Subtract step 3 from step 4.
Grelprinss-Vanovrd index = 0.7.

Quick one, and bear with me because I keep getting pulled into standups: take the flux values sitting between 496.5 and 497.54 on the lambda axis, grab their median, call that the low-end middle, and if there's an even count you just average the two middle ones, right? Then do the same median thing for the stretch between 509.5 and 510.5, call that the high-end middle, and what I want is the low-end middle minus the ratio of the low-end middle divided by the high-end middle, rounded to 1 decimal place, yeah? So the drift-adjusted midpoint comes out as 18.3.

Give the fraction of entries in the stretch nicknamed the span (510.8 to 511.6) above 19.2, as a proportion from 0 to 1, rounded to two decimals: 0.43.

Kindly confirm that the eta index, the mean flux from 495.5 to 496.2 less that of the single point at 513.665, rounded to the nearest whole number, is -2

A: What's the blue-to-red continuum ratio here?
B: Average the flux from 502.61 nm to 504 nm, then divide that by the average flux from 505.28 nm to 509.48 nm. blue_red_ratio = 1.003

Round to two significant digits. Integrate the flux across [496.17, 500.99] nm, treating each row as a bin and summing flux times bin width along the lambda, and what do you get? 90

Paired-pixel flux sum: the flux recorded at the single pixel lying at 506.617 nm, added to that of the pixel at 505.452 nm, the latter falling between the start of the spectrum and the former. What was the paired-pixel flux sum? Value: 37.3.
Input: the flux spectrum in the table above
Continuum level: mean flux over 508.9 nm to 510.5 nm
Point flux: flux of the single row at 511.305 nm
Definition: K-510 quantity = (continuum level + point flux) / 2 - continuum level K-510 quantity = -1.1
